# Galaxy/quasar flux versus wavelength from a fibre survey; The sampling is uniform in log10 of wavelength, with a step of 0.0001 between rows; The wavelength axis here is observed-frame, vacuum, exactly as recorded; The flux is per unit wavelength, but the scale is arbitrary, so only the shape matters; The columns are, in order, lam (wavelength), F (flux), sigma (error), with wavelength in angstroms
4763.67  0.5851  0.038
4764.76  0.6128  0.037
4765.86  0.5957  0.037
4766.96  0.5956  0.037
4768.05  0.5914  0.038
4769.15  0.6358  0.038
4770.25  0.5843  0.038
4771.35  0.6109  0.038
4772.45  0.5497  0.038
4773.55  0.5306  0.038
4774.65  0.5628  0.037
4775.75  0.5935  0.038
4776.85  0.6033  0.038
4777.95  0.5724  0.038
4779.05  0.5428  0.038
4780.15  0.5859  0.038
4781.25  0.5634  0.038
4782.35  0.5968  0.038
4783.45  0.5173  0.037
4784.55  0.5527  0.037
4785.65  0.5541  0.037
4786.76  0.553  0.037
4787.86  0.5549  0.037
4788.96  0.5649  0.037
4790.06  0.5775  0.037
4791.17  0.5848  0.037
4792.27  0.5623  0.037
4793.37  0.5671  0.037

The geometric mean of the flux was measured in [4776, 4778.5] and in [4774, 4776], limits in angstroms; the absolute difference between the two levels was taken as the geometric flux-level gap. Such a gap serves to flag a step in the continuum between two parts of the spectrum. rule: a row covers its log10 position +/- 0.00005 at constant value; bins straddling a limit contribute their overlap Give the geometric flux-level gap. 0.010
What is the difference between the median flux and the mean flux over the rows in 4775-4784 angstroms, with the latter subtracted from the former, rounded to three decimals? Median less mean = 0.007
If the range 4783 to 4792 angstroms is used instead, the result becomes -0.003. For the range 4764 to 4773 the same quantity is -0.001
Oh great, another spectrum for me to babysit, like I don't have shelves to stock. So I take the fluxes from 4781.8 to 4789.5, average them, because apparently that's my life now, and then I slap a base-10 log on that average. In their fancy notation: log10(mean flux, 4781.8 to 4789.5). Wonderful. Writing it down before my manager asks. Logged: -0.255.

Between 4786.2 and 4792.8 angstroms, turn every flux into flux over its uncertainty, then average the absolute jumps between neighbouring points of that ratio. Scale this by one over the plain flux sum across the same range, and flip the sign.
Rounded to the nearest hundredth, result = -0.09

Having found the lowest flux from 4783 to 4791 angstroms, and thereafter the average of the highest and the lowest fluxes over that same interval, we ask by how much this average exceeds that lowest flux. 0.030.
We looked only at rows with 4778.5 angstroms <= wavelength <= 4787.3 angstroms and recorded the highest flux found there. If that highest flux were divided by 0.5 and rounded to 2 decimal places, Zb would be 1.19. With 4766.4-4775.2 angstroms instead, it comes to 1.27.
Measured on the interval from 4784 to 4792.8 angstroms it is 1.17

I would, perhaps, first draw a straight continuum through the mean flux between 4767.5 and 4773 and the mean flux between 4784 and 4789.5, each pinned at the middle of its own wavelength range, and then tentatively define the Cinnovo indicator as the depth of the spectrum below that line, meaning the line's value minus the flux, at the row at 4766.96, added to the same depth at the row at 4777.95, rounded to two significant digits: 0.011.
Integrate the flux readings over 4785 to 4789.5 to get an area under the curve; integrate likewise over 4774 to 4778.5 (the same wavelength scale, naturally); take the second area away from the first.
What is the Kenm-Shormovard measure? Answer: -0.11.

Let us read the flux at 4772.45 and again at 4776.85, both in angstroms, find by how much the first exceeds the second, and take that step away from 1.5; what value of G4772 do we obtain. 1.55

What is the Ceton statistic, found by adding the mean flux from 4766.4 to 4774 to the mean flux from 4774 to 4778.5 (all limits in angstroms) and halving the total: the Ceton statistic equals 0.584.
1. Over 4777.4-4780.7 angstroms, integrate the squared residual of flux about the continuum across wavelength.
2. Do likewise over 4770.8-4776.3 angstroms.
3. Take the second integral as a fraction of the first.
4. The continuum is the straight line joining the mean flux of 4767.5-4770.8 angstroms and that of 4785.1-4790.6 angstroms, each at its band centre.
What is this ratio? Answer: 4.3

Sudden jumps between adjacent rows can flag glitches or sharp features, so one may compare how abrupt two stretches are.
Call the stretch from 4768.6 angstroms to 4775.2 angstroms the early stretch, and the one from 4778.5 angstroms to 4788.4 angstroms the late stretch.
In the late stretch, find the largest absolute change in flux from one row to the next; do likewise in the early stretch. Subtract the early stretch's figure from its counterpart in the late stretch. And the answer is 0.018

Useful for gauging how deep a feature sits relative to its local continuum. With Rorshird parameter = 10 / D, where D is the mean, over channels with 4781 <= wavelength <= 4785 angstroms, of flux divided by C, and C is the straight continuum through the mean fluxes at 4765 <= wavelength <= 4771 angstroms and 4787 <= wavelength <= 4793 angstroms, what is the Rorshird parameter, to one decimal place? 10.4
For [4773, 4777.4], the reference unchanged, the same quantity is 10.3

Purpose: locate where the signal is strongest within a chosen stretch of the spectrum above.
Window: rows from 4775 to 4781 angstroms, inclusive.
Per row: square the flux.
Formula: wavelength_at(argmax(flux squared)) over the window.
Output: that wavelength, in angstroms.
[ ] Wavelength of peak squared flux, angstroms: 4776.85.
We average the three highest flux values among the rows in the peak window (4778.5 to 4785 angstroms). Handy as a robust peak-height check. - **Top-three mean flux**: 0.582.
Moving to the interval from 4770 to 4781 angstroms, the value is 0.603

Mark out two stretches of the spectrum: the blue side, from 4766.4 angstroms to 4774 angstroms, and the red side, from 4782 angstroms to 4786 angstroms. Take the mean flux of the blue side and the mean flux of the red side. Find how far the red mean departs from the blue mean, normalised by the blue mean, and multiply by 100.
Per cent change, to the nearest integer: -5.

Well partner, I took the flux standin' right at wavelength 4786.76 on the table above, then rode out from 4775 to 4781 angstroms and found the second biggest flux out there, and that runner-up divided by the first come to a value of 1.07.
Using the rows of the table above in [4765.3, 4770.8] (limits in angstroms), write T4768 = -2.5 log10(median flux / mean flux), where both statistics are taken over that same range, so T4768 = 0.009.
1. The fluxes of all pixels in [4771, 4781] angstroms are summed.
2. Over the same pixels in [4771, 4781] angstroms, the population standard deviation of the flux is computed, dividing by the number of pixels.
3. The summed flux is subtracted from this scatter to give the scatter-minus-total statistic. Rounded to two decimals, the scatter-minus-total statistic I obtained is -5.13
